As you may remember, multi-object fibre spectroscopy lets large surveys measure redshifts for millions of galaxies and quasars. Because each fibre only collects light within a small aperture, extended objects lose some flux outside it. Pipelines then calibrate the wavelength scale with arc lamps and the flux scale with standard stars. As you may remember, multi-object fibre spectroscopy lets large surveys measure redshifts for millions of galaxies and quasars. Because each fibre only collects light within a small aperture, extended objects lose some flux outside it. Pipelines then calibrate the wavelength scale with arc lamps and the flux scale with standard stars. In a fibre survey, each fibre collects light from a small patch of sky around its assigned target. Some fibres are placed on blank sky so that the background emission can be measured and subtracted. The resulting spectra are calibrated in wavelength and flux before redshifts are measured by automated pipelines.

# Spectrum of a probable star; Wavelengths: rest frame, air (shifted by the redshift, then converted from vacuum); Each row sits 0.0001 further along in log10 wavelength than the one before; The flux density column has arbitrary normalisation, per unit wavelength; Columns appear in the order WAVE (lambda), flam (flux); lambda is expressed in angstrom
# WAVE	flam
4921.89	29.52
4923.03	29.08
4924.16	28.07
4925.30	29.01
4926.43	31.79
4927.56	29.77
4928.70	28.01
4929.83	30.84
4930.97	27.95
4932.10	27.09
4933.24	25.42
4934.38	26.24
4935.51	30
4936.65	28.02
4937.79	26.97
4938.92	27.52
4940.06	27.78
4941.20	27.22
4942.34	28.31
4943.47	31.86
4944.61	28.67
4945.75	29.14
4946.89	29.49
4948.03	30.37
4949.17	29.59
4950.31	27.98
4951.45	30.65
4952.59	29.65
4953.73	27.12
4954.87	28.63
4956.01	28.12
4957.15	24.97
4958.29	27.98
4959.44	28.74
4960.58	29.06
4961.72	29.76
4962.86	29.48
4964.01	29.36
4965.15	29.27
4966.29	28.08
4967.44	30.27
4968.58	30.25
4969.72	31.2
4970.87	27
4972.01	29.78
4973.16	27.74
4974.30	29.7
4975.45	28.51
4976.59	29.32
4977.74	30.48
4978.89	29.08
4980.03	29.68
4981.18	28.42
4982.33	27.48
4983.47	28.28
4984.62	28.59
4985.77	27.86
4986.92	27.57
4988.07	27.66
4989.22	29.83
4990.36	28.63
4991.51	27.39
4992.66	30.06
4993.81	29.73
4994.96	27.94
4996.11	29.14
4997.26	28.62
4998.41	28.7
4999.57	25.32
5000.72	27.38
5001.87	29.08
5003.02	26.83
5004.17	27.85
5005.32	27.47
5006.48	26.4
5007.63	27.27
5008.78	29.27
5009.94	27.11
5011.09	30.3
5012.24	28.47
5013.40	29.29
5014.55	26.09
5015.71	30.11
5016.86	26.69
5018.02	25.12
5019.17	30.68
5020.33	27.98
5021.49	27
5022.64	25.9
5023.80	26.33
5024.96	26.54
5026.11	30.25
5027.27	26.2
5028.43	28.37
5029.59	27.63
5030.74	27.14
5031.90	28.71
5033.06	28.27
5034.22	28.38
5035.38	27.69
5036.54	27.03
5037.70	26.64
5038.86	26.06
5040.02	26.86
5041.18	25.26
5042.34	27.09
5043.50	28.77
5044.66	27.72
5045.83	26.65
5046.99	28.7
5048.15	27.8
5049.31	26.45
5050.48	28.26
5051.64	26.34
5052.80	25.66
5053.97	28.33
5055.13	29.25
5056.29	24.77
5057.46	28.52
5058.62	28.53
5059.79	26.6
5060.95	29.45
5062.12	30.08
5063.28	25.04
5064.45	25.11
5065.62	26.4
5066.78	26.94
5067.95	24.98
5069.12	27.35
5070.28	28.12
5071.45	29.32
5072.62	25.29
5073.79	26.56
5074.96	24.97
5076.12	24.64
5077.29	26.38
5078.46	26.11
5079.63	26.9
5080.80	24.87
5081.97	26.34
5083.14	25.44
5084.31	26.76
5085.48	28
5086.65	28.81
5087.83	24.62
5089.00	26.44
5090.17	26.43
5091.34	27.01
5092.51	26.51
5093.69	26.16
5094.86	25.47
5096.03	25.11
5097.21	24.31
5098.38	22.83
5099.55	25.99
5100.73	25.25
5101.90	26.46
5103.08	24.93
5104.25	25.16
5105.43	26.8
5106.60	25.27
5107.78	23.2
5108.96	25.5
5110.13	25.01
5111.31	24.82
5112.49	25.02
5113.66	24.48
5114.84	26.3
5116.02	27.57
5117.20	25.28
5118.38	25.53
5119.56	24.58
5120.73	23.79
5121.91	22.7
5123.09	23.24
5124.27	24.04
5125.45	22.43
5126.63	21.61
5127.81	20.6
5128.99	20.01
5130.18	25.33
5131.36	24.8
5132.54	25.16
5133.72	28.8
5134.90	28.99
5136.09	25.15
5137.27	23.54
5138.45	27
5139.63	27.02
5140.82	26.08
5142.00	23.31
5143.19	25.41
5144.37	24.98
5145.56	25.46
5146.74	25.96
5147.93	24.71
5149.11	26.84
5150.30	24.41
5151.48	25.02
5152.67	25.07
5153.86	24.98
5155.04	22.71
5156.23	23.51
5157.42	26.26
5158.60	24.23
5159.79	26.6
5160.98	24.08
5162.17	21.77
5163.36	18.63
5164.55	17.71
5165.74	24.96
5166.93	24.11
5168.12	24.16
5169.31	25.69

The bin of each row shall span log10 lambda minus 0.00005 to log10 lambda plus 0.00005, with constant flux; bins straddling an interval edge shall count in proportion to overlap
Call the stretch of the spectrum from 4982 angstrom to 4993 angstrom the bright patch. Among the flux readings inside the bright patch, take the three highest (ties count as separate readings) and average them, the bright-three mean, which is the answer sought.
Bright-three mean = 29.5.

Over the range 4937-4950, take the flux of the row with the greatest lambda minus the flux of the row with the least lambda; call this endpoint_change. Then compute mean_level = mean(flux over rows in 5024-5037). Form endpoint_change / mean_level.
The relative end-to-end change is 0.09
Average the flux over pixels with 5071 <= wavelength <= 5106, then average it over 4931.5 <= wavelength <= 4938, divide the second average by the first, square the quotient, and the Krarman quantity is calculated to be 1.10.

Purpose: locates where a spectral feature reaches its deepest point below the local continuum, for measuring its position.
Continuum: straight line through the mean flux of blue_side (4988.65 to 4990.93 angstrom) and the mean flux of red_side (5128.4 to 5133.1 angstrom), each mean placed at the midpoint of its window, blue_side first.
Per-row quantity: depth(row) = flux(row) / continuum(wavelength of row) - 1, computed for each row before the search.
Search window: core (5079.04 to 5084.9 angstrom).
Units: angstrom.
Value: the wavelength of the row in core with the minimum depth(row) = 5080.80 angstrom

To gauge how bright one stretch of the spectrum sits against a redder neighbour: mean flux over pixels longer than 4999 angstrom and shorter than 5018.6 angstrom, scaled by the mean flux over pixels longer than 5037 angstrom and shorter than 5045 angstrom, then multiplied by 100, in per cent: 103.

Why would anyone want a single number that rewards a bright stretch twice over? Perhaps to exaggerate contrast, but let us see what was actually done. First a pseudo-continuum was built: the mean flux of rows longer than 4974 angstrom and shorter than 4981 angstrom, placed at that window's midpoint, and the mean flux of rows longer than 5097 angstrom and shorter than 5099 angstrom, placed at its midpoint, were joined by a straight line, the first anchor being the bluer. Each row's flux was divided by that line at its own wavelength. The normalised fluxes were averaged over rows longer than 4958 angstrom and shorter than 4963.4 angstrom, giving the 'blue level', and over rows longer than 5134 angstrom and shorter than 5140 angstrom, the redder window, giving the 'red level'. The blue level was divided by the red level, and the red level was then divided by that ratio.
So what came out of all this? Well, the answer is 1.55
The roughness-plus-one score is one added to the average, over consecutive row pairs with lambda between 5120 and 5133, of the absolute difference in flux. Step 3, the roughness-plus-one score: 2.27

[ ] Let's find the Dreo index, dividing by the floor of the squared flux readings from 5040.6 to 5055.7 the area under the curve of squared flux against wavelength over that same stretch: 17.8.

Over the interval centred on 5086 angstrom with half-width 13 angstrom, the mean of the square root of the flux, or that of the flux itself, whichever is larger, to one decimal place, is 25.9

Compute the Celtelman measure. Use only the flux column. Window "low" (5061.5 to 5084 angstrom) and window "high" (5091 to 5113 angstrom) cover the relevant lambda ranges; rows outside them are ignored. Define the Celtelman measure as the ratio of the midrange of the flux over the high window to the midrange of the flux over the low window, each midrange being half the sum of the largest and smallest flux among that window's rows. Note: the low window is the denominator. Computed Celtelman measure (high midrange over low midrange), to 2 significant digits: 0.91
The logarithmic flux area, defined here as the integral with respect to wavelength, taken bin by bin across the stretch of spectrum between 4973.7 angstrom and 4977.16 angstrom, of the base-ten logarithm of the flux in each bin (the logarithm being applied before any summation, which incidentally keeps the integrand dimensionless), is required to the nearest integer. 5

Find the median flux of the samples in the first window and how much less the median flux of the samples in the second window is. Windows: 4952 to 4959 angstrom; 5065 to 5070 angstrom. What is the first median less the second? 1.4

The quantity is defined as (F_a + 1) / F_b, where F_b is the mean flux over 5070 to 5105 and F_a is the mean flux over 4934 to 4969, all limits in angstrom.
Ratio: 1.14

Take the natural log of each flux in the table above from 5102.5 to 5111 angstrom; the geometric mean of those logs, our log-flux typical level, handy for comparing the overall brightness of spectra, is 3.22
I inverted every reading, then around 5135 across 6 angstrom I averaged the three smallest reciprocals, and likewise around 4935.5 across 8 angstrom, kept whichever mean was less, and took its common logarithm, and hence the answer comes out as -1.45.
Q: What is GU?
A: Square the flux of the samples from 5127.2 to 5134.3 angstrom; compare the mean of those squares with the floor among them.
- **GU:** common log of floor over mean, -0.17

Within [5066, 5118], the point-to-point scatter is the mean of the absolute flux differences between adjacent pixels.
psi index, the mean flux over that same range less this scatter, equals 24.6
